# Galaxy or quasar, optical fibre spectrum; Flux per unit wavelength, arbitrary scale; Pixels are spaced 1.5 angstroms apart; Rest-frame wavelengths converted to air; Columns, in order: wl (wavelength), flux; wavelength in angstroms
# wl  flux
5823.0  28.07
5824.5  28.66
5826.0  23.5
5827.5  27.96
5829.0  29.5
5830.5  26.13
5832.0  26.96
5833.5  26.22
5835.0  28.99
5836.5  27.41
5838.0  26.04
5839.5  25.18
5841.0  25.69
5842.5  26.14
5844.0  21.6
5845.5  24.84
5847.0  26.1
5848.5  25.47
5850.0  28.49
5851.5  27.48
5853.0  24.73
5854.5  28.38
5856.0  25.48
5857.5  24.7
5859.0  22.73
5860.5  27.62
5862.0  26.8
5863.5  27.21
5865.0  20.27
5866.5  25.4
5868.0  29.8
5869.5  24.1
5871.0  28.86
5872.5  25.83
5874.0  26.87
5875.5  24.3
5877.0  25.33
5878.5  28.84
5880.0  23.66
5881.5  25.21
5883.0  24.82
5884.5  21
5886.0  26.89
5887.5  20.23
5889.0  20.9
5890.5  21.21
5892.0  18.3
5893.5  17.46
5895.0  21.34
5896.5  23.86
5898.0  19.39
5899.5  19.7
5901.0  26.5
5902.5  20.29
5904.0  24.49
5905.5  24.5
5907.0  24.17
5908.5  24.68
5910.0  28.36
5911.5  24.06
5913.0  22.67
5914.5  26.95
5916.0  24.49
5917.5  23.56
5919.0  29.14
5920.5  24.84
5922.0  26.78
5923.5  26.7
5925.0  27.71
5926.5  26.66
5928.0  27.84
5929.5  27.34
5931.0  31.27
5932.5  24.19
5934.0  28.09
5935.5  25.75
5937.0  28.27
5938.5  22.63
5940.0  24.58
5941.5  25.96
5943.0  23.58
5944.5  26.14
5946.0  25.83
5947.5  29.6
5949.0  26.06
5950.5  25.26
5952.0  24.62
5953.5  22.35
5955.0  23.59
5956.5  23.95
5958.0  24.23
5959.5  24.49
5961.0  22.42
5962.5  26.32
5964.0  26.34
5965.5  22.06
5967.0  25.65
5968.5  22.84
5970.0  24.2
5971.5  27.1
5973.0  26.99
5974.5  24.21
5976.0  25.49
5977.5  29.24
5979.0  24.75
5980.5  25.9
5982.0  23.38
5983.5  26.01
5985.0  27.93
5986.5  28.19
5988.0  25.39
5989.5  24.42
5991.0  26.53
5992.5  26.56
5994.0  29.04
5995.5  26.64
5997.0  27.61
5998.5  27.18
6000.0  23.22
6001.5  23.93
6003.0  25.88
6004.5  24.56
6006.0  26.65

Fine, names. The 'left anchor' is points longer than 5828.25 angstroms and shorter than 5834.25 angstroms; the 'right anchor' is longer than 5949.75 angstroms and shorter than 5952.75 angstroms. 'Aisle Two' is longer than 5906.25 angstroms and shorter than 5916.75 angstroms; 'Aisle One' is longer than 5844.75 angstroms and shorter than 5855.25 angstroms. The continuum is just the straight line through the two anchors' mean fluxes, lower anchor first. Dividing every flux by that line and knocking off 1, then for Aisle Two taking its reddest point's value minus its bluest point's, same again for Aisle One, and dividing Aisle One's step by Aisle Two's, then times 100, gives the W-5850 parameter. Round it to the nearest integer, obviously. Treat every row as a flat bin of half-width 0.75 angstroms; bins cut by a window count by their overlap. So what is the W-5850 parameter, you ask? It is 738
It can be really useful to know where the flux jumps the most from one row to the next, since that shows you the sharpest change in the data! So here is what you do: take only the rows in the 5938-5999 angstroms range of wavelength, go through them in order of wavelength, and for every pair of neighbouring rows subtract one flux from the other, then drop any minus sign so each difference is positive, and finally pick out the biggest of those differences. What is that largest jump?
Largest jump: 4.5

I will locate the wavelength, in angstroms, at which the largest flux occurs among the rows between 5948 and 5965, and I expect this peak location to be 5964.0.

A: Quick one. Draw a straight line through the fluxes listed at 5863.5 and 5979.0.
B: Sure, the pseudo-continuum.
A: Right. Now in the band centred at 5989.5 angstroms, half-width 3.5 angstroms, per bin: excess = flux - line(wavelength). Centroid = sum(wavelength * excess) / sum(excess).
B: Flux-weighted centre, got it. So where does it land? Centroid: 5989.2 angstroms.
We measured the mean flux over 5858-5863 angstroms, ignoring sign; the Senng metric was 25.7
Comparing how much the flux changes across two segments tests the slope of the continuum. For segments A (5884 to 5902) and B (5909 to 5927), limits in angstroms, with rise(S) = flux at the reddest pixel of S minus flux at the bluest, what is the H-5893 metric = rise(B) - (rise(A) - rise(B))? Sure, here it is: -8.9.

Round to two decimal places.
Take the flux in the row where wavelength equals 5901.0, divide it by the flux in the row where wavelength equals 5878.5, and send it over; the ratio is 0.92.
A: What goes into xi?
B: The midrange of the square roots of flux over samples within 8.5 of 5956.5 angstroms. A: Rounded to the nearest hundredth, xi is 4.93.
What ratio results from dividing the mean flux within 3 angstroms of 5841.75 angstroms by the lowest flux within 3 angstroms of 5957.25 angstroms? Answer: 1.05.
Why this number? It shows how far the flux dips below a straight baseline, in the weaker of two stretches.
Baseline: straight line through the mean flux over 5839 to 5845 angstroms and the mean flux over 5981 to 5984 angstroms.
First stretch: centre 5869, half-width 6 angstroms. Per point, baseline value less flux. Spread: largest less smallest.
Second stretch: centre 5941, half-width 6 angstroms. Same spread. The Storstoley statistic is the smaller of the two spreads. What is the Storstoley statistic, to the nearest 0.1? 5.6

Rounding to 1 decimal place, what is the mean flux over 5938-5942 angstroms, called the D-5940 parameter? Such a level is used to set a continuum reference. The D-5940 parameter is 24.4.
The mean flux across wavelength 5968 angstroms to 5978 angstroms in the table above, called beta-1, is 25.7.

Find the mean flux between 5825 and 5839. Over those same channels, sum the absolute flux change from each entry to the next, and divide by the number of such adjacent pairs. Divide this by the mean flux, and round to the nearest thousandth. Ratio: 0.077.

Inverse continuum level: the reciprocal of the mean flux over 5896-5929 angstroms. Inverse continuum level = 0.0402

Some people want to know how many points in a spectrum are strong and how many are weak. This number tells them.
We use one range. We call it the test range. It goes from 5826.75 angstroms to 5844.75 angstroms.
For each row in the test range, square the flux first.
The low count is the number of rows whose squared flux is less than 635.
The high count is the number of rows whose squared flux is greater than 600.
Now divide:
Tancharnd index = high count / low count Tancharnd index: 5.5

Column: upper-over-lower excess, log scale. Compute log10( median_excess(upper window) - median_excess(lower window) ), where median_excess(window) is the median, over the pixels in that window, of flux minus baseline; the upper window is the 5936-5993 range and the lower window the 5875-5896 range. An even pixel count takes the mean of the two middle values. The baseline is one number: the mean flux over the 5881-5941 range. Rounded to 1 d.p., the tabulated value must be 0.5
